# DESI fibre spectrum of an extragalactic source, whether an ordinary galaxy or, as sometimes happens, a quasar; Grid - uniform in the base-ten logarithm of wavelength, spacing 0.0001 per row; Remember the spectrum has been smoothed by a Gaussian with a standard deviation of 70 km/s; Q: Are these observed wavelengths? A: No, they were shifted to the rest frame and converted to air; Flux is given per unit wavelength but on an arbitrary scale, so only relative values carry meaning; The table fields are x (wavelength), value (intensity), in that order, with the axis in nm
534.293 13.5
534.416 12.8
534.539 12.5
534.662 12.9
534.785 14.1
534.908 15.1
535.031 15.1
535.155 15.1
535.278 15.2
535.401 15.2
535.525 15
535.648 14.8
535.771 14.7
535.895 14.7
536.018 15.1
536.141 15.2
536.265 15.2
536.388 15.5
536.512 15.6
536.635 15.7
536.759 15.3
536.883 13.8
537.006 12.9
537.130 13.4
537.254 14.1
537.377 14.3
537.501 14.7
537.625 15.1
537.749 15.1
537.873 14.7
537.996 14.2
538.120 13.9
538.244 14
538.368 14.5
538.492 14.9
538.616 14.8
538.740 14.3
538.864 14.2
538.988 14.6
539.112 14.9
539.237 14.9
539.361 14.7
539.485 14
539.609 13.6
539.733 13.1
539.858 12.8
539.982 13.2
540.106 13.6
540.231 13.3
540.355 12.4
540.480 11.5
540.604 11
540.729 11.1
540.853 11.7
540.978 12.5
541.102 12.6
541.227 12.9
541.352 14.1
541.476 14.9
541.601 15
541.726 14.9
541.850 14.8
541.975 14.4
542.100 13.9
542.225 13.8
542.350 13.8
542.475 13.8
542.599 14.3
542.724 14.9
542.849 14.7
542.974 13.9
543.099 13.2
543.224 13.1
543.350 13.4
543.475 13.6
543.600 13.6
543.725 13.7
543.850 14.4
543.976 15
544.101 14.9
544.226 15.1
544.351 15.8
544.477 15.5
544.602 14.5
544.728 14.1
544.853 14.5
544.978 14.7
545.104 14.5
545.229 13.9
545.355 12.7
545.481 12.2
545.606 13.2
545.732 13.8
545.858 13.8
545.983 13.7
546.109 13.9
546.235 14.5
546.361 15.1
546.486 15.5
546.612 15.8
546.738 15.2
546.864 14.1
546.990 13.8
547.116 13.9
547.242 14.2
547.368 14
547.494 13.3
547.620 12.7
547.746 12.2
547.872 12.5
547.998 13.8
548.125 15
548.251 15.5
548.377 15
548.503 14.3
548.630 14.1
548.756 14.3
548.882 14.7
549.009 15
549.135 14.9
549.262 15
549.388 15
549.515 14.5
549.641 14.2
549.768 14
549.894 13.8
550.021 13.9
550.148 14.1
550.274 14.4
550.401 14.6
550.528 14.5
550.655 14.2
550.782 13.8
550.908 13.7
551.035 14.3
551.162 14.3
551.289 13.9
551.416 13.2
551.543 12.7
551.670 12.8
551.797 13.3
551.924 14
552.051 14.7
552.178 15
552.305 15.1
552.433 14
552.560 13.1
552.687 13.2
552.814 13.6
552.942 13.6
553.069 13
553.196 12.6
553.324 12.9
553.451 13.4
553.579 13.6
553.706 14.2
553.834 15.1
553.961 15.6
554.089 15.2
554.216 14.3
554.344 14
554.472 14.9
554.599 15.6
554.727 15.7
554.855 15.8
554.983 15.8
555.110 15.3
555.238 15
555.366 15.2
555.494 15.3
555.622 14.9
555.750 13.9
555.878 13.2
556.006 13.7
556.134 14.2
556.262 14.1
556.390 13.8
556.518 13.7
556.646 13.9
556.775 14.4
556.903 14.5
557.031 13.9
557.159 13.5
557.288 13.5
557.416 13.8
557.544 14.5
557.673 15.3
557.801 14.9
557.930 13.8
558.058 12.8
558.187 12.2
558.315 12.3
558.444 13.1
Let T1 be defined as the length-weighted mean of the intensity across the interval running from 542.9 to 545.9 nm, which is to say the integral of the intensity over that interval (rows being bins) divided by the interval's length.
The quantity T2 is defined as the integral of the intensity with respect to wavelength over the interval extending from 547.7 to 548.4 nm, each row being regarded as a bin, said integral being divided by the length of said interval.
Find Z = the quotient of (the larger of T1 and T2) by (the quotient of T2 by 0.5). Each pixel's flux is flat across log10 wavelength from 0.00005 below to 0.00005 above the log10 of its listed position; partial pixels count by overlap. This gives 0.502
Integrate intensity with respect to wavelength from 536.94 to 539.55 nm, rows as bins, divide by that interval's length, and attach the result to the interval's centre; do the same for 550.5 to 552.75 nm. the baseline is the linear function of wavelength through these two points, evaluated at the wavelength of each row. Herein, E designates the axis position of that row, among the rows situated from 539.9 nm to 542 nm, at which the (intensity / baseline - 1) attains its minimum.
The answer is 540.604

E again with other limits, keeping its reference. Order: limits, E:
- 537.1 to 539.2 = 537.130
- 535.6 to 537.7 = 537.006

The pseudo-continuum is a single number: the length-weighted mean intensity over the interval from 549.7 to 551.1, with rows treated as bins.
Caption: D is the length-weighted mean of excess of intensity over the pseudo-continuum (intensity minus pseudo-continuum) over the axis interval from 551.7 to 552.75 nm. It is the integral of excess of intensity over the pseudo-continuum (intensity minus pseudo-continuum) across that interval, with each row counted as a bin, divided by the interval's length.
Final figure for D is -0.11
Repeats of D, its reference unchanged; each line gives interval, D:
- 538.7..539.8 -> 0.13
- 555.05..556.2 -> 0.40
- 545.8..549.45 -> 0.19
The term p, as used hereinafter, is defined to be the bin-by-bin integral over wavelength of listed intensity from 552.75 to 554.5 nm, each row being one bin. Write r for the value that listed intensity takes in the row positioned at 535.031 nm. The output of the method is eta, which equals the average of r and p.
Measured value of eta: 19.8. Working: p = 24.5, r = 15.1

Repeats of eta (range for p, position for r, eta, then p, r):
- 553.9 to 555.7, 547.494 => 20.3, 27.3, 13.3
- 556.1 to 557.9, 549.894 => 19.6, 25.4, 13.8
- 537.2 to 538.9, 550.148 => 19.4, 24.6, 14.1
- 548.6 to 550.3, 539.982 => 18.9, 24.5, 13.2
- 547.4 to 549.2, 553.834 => 20.2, 25.4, 15.1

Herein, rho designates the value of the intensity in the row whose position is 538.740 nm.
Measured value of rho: 14.3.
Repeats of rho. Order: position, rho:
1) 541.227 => 12.9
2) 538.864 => 14.2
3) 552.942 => 13.6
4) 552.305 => 15.1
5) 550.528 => 14.5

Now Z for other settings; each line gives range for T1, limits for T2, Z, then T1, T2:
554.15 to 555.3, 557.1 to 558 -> 0.535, 15.2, 14.18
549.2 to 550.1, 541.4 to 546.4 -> 0.505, 14.3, 14.18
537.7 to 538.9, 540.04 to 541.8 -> 0.557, 14.5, 12.98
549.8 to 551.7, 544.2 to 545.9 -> 0.500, 13.9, 14.14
